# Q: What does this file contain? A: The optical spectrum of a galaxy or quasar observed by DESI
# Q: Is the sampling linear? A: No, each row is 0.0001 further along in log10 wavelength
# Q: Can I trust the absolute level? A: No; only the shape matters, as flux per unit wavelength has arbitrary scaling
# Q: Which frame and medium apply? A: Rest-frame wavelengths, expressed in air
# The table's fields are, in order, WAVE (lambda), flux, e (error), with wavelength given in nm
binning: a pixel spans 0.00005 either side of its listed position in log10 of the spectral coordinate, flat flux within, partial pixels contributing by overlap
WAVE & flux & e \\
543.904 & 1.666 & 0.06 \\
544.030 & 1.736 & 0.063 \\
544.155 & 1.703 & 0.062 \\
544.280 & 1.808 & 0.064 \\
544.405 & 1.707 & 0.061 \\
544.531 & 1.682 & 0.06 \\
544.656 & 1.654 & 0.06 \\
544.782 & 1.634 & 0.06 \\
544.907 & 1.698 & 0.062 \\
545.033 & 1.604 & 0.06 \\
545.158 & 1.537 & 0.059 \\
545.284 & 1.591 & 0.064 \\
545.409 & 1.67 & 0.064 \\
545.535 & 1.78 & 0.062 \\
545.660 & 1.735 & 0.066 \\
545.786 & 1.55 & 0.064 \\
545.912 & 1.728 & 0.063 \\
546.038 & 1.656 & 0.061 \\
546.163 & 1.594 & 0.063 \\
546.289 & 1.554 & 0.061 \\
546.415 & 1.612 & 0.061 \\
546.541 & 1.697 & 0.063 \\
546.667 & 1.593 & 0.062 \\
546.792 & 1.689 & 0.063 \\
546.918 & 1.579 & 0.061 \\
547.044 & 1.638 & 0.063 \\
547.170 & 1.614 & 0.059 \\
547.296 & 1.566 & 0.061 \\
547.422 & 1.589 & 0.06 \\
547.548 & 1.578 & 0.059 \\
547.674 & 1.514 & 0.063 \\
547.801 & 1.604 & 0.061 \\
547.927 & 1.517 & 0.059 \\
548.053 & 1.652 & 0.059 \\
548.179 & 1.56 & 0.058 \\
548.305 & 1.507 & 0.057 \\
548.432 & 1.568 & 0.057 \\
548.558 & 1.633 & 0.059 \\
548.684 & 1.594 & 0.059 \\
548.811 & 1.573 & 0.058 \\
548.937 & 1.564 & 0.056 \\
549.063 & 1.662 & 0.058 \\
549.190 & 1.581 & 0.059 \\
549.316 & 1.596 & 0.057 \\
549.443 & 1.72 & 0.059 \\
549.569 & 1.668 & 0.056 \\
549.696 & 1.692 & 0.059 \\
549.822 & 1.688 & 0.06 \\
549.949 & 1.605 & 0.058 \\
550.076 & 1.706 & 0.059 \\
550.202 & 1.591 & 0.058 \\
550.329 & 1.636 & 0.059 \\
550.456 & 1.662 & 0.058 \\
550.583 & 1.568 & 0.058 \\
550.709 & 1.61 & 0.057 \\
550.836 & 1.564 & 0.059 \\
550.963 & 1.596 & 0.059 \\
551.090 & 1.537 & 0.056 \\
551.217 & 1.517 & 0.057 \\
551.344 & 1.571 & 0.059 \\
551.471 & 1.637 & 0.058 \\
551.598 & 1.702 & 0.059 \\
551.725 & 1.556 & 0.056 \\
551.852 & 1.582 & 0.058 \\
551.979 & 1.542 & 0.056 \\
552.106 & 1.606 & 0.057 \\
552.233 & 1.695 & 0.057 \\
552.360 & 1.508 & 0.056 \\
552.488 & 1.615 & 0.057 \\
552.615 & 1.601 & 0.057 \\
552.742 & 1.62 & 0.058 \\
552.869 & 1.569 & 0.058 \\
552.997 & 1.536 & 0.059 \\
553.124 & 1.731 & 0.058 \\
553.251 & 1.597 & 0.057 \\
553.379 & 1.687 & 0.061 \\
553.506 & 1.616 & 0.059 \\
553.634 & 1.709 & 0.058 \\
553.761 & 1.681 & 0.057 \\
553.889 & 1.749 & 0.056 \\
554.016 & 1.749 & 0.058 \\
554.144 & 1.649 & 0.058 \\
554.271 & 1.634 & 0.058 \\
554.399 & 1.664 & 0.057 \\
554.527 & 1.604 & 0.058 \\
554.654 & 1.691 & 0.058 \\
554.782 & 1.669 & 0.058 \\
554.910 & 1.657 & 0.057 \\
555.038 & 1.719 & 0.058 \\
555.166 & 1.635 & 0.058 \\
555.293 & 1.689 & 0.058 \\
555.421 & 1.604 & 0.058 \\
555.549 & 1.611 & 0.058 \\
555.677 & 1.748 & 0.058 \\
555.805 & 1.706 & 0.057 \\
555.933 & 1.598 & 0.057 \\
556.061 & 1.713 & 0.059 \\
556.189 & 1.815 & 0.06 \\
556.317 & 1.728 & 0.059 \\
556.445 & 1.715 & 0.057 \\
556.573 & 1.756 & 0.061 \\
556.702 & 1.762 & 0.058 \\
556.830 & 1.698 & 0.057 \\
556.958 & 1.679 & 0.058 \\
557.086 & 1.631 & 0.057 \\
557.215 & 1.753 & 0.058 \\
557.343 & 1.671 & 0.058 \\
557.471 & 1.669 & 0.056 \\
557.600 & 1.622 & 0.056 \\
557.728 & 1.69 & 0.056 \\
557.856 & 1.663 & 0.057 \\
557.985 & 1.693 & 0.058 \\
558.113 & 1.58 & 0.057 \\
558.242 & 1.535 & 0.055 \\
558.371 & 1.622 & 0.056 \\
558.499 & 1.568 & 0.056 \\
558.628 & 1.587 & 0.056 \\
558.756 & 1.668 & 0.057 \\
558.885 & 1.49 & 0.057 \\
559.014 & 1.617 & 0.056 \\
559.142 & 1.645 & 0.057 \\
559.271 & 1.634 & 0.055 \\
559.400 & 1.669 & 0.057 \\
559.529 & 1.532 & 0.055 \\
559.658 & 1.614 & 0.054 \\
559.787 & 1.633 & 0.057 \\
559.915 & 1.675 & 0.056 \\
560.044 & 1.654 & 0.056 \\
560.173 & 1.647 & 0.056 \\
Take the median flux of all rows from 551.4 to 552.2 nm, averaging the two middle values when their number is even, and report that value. 1.59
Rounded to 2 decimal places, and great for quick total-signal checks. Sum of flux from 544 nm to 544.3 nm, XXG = 5.25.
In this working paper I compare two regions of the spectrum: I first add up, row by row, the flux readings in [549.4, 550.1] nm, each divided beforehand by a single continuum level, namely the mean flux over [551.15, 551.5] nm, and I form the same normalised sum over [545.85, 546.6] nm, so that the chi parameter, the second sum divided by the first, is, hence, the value 0.976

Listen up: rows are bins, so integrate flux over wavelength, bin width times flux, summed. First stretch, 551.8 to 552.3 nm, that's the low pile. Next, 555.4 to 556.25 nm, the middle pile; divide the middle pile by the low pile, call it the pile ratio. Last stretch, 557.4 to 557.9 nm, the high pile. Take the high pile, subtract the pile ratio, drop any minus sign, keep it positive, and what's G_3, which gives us 1.0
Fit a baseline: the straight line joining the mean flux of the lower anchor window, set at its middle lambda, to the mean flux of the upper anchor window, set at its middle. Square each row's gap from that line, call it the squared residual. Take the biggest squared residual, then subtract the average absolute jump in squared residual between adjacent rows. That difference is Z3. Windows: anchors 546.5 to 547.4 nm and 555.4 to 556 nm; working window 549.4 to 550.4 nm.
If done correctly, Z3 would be 0.0047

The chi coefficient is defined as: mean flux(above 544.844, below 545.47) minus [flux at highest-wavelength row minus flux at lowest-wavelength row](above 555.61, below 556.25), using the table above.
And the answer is 1.55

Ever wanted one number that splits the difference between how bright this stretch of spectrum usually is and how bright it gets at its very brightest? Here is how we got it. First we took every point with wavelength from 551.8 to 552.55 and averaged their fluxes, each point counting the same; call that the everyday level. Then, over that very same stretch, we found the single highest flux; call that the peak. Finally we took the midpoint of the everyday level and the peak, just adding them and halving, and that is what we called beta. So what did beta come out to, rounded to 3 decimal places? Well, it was 1.643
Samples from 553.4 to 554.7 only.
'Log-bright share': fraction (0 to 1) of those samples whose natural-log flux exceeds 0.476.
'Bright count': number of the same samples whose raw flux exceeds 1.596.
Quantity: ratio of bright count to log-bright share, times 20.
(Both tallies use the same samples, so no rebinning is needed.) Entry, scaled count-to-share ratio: 222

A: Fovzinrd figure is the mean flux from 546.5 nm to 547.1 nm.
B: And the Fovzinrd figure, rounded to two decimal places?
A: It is 1.64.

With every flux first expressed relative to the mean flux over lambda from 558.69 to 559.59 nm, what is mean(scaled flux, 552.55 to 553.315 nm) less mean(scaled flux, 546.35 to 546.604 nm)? -0.03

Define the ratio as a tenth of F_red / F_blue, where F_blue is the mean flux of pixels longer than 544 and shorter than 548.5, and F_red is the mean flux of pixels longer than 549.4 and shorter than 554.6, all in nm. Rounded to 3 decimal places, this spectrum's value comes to 0.100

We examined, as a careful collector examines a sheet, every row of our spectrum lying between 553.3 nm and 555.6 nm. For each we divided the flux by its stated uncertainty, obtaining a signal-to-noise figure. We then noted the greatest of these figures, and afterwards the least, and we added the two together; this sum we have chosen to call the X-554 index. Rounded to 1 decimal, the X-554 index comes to 58.6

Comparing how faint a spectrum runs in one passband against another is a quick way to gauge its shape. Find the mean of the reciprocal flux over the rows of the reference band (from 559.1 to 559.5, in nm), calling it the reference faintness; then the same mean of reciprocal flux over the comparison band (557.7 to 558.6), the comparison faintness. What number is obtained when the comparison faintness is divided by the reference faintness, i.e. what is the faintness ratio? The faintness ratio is 1.02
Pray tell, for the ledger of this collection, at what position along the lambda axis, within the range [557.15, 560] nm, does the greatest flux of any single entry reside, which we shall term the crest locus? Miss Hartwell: 557.215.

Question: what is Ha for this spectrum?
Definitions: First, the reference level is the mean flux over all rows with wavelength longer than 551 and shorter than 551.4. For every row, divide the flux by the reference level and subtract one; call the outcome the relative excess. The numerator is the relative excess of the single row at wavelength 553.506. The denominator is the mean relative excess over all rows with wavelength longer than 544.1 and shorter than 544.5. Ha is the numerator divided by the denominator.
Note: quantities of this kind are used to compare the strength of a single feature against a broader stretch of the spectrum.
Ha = 0.38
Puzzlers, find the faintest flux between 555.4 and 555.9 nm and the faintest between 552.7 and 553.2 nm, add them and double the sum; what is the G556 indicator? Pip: 6.28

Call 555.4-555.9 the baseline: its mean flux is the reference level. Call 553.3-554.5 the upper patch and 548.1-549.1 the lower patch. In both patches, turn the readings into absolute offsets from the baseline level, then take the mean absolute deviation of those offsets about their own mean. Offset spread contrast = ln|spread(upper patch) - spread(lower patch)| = -4.4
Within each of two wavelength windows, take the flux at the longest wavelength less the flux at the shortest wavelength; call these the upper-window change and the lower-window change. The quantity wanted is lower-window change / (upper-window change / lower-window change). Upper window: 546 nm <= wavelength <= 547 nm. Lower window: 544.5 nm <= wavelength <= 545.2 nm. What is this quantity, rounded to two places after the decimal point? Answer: -0.27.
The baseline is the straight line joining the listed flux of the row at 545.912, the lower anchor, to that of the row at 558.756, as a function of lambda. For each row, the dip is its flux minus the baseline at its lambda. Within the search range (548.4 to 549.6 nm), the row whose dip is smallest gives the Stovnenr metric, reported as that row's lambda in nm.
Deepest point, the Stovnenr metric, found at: 548.937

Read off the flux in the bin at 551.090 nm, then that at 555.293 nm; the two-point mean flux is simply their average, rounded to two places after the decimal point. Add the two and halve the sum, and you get 1.61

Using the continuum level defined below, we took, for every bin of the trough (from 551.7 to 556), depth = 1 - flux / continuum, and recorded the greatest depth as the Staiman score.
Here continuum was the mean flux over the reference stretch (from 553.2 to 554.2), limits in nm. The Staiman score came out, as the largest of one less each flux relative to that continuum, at 0.10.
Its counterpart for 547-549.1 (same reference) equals 0.10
